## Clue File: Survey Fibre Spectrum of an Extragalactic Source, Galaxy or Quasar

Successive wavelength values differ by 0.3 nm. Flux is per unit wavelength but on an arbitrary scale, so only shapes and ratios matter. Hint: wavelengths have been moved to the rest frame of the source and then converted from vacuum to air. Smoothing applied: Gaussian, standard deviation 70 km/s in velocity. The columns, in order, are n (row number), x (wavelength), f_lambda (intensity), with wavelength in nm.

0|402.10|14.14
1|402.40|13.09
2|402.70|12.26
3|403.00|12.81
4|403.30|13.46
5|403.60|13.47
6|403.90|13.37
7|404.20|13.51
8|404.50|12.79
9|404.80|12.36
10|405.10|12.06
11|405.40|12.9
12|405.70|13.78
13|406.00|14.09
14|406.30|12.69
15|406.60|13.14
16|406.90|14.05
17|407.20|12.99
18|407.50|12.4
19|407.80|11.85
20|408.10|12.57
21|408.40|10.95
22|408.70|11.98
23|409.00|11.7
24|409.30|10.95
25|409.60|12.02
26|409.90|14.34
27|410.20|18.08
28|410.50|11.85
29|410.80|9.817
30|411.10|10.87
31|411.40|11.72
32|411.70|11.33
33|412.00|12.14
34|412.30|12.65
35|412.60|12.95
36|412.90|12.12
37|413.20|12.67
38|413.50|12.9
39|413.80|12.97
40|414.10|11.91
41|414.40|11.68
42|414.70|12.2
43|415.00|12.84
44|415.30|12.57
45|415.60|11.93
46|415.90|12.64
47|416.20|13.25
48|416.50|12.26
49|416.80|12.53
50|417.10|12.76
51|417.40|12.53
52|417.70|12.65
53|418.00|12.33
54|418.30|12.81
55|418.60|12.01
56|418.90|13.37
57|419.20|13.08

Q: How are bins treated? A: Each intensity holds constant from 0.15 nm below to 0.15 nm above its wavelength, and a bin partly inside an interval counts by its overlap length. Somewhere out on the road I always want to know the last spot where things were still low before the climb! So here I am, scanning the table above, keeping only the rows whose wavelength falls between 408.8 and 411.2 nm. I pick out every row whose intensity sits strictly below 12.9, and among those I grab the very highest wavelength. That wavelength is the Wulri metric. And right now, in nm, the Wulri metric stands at 411.10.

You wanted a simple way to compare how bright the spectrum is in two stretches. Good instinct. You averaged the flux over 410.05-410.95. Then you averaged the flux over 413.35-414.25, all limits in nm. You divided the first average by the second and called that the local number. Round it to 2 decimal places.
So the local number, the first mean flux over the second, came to 1.05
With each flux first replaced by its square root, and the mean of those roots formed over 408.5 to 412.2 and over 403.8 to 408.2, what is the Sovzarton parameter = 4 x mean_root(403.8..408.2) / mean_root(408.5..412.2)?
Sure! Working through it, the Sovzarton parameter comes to 4.13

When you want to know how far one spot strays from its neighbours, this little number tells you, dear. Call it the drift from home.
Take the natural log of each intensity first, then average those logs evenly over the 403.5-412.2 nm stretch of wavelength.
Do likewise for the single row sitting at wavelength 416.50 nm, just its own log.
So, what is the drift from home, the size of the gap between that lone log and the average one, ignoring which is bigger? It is 0.022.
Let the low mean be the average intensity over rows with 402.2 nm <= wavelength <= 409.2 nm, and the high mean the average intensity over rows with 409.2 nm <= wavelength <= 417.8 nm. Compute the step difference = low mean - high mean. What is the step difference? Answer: 0.3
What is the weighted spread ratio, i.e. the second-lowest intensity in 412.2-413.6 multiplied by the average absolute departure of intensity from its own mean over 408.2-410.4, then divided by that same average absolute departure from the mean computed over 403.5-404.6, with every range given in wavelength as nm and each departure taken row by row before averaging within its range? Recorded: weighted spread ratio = 98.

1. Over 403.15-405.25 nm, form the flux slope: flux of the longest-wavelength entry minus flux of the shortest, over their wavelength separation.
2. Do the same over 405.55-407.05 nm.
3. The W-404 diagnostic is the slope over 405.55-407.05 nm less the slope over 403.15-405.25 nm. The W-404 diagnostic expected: 1.0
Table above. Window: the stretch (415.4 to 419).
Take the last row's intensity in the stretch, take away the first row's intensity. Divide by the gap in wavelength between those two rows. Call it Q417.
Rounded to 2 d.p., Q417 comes 0.44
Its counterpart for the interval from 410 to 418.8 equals -0.72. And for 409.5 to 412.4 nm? 0.23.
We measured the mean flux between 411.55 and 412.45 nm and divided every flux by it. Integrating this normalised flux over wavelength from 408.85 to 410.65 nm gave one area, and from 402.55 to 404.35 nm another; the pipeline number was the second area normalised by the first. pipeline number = 1.00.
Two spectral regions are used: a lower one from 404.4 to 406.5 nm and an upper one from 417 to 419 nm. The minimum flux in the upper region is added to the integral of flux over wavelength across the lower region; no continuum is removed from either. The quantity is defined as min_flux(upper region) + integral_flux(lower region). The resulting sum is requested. 39.2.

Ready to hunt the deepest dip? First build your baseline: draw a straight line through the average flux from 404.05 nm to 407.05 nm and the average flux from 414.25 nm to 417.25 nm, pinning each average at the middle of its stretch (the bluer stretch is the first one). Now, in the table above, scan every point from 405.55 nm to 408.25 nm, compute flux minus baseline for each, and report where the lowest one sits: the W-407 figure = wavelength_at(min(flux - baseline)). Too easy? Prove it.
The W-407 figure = 407.80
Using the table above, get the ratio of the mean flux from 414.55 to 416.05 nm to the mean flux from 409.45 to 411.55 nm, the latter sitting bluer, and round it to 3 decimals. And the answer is 0.981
